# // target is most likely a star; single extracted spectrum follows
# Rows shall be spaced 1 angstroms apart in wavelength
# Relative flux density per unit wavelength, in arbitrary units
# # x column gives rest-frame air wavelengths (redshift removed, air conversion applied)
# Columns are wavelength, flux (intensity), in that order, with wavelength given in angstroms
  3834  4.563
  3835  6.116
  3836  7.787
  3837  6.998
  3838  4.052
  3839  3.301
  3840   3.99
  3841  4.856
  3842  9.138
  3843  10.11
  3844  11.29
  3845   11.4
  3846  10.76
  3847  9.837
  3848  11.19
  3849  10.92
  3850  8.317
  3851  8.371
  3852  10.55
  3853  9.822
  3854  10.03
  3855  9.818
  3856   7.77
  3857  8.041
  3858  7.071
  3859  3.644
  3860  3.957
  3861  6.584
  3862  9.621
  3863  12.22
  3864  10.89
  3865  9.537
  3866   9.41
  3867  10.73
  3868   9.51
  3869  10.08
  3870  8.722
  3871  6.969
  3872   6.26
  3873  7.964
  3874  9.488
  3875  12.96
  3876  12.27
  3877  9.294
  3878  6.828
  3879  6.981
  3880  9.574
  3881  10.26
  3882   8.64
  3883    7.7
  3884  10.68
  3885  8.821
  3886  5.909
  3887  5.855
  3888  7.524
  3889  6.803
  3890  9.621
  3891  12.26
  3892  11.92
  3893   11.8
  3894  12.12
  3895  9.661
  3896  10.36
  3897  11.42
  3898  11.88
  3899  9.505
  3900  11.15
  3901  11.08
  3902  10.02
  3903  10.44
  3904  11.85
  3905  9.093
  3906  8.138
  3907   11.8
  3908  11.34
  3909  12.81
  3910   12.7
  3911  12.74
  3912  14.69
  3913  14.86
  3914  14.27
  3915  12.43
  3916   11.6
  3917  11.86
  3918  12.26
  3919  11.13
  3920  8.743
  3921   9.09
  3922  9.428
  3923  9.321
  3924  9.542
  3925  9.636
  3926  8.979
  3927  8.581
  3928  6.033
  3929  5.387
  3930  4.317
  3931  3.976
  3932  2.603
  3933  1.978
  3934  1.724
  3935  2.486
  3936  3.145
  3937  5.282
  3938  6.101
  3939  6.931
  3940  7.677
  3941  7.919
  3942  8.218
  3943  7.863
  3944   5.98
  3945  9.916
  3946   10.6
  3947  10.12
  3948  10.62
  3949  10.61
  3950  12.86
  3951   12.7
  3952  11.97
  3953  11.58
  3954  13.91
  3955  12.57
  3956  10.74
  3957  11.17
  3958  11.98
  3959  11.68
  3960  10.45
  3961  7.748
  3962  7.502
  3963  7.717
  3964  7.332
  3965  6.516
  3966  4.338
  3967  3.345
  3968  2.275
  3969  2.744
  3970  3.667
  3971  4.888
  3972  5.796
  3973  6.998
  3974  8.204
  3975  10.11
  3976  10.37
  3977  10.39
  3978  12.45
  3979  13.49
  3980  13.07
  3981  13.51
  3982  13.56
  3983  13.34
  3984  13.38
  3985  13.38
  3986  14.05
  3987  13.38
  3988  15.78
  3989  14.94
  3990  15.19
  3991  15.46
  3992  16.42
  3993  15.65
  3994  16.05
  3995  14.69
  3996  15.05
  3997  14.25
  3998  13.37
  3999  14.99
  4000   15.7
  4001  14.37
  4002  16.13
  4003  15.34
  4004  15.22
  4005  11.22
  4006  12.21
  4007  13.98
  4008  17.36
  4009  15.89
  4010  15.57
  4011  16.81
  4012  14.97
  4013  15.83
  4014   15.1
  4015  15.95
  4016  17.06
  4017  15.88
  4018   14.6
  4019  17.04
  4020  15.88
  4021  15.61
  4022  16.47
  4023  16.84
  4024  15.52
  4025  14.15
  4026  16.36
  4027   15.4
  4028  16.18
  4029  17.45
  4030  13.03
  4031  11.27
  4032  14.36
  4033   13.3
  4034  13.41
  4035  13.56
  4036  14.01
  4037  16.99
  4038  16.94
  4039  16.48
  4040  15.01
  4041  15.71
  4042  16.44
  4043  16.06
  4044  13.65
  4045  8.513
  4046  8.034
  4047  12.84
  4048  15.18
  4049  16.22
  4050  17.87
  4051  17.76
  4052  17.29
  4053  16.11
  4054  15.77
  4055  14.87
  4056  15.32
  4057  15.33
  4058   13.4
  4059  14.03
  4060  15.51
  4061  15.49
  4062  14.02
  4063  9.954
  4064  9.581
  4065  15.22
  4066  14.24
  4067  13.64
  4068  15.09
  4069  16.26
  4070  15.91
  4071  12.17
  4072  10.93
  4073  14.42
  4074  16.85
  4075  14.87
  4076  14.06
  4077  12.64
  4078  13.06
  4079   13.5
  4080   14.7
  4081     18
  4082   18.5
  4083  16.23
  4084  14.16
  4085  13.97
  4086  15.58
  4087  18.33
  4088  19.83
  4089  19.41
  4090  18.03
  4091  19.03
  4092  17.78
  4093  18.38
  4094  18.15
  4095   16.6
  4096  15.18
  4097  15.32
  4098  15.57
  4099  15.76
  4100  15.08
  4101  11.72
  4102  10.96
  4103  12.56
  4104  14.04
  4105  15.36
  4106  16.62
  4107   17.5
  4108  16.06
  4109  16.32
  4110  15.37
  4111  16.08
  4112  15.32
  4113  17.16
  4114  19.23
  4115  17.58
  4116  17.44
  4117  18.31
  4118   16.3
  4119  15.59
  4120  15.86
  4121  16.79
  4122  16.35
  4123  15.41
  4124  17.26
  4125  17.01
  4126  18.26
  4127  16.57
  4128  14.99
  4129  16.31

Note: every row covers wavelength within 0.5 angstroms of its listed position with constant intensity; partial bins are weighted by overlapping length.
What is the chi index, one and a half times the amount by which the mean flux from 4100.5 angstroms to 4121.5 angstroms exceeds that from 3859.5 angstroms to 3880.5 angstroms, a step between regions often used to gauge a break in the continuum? 10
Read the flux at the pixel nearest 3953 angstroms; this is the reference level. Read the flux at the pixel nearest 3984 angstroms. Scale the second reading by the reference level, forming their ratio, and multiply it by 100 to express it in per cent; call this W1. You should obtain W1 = 116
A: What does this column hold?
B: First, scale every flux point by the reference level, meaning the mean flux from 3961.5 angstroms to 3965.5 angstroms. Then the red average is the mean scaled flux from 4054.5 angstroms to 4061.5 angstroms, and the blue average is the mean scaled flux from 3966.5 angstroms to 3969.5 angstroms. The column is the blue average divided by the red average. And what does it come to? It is 0.188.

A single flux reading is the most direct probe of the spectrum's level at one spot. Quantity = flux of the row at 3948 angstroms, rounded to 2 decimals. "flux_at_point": 10.62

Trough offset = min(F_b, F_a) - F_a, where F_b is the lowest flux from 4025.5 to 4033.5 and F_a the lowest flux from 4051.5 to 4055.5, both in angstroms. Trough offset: -3.6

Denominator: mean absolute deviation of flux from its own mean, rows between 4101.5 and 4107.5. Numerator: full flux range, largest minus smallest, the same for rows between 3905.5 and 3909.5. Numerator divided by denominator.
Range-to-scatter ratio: 2.4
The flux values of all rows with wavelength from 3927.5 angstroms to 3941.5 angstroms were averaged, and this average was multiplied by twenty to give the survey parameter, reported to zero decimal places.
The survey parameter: 94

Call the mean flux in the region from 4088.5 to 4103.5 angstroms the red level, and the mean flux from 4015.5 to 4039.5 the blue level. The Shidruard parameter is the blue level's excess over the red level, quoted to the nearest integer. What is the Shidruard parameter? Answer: -1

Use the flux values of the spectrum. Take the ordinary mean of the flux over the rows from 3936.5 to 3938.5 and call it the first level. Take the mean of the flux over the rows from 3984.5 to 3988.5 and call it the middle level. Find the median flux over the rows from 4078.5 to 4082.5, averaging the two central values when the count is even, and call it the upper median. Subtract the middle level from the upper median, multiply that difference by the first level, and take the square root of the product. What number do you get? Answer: 3.5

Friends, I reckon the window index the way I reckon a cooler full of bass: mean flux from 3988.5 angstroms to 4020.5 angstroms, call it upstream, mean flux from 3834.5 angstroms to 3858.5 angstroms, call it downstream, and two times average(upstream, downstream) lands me 23.7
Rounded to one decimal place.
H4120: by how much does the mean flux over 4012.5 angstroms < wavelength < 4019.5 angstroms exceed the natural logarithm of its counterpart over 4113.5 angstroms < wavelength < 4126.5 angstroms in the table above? 13.1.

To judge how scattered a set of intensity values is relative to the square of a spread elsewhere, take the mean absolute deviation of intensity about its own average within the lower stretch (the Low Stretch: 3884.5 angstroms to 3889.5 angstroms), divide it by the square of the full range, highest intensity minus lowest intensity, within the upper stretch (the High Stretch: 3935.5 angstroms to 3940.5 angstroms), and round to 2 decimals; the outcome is 0.05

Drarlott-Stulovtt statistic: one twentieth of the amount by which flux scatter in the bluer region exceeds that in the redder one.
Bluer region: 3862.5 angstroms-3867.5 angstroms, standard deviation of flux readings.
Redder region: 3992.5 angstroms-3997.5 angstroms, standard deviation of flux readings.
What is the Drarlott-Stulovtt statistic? 0.02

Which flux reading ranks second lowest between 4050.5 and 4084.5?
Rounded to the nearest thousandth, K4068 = 9.954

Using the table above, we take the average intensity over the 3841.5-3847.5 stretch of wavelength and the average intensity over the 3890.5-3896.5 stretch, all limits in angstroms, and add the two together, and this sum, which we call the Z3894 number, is 21.8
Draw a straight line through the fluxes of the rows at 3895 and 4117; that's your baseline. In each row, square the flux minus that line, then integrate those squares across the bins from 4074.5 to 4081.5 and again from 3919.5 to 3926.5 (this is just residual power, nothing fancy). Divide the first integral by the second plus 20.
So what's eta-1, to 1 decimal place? 1.6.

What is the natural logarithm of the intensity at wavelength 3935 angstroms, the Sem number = 0.91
